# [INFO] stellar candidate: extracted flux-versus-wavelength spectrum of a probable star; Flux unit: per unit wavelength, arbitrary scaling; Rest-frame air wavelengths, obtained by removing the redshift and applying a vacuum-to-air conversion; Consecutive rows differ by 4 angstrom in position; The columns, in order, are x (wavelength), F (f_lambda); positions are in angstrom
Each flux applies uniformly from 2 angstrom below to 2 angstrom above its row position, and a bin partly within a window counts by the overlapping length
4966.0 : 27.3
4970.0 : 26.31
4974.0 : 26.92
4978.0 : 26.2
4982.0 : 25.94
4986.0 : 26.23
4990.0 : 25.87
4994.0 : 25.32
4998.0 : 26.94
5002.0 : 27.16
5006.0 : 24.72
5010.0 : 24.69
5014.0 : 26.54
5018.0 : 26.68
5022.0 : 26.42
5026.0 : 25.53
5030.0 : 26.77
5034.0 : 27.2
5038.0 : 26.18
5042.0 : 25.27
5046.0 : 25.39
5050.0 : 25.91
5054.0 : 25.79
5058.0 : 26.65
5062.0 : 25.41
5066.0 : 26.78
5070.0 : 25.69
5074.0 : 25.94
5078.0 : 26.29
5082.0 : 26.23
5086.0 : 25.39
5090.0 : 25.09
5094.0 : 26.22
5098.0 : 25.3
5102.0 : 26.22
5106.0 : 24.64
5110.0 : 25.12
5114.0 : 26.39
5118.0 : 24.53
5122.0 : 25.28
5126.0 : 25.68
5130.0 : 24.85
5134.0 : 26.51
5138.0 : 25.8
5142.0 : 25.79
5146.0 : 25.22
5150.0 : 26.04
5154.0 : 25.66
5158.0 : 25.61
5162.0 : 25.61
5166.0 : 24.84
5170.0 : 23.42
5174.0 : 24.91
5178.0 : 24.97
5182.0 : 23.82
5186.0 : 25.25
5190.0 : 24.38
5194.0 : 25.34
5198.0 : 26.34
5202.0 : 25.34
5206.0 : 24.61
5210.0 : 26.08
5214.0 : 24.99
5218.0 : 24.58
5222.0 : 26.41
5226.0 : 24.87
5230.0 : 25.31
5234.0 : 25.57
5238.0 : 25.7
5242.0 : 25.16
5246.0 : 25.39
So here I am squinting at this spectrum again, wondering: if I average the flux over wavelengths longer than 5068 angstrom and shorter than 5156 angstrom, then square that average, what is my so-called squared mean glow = 657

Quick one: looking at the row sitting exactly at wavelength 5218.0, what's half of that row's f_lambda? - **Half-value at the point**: 12.3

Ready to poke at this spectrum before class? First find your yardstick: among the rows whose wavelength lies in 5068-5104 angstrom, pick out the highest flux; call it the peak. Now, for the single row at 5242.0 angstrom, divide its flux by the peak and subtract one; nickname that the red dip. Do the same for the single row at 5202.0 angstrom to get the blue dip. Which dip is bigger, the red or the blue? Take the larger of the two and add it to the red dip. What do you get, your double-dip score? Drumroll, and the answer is -0.08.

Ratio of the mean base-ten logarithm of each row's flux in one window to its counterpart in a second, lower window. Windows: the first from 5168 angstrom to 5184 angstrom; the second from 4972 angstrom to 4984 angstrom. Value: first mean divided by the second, 0.975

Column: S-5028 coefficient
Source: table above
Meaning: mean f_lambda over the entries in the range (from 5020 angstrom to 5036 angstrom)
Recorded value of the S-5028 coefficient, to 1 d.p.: 26.5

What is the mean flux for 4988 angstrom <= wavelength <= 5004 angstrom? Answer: 26.3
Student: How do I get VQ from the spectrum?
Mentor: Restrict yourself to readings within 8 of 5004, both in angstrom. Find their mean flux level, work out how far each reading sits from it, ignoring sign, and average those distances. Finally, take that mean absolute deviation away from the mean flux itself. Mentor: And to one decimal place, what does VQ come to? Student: 24.7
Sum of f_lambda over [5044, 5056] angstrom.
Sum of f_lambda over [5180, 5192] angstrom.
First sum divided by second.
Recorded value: 1.05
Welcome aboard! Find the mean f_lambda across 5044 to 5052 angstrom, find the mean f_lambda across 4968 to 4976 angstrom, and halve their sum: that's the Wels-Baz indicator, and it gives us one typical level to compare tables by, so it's 26.13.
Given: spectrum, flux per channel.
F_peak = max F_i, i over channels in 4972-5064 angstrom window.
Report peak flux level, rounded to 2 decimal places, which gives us 27.20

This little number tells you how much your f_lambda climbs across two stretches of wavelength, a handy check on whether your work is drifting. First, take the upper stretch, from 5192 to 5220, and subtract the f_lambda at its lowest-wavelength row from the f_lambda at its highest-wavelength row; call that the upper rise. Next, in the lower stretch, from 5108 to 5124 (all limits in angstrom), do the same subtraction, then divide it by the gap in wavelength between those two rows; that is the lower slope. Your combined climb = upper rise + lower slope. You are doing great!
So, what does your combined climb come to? -0.75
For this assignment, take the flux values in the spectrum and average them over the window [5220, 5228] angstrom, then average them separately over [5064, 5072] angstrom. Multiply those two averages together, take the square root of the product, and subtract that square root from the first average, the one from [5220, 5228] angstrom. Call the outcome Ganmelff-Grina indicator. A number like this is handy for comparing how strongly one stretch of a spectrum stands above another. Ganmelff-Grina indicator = -0.30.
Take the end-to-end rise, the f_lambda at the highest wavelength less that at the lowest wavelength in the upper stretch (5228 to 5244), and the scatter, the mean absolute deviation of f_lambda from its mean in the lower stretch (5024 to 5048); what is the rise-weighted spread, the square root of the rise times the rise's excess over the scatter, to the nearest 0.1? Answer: 0.3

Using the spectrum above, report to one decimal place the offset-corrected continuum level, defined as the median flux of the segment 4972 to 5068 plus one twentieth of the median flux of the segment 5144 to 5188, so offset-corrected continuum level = 27.5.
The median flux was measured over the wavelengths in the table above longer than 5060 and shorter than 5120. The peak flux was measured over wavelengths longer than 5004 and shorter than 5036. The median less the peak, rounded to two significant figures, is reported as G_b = -1.5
